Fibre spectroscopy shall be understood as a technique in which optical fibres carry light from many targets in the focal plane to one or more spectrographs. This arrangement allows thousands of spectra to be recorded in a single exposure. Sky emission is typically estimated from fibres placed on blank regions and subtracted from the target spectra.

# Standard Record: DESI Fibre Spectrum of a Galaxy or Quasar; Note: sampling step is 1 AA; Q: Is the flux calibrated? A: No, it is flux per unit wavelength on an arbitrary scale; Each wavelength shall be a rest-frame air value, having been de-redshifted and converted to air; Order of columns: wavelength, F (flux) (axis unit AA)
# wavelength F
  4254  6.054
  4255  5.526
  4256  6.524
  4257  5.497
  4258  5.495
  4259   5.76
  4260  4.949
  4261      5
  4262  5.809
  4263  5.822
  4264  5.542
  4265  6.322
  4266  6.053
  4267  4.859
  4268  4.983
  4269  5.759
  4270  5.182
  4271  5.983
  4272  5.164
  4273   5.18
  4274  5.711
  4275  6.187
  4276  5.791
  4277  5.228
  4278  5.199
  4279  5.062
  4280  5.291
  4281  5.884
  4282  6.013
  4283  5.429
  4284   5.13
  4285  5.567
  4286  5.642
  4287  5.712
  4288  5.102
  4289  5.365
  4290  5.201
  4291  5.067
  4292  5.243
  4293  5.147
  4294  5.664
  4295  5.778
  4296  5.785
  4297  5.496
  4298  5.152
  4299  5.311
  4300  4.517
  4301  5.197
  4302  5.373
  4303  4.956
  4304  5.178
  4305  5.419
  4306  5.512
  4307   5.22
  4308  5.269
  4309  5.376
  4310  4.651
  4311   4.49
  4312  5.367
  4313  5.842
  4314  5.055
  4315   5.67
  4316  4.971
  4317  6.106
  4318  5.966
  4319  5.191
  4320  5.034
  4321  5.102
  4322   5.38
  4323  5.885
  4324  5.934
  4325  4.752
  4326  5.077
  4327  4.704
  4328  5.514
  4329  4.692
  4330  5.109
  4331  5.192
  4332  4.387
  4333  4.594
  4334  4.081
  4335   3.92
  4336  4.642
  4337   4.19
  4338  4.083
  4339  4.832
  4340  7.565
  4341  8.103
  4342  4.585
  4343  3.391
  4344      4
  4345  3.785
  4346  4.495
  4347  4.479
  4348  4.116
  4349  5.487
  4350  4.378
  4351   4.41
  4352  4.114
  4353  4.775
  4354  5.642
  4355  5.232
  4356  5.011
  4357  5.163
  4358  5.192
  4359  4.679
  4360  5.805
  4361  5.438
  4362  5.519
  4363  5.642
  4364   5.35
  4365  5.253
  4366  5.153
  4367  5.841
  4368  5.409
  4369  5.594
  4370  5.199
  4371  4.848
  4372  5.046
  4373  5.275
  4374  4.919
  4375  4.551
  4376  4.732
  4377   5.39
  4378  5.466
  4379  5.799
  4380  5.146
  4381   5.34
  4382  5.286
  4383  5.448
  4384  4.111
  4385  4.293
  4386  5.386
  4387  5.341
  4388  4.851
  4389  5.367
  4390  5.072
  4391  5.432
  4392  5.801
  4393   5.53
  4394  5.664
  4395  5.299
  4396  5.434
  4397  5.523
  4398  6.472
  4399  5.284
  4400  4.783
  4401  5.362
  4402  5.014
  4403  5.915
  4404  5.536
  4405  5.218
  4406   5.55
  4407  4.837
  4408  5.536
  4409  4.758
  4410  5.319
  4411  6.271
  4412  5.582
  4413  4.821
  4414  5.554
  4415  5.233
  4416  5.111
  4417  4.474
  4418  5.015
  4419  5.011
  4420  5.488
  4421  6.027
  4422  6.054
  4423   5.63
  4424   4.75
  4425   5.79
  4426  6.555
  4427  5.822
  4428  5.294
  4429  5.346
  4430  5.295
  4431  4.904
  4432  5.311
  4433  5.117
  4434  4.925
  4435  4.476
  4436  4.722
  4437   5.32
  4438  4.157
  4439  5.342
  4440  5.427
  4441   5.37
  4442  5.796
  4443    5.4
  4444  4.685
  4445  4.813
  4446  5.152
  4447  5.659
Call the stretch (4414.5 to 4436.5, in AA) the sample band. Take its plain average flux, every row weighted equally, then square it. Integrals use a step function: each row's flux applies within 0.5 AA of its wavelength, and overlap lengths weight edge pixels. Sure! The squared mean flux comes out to 28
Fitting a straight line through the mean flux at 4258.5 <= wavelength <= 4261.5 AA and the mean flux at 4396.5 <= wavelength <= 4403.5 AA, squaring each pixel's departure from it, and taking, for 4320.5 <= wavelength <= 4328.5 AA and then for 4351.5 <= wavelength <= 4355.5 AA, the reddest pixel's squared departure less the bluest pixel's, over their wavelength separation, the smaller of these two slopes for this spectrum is -0.54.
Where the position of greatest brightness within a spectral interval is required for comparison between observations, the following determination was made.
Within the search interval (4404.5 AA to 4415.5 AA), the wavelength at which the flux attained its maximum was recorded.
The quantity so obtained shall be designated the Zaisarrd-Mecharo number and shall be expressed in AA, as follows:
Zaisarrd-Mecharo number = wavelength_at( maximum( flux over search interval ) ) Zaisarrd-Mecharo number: 4411 AA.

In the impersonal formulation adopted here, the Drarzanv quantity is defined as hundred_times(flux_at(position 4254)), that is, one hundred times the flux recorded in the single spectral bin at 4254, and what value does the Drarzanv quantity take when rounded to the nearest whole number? 605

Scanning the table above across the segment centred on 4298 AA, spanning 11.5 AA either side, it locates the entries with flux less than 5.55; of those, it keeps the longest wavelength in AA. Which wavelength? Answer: 4309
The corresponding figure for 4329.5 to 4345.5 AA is 4345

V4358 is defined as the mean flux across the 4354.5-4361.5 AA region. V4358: 5.22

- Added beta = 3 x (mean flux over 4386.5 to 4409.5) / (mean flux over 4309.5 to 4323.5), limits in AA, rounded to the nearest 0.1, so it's 3.0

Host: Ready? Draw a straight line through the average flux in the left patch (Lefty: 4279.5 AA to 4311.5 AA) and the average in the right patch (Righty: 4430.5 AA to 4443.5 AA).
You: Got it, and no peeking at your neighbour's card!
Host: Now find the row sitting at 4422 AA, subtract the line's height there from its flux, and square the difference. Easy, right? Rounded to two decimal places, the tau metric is 0.87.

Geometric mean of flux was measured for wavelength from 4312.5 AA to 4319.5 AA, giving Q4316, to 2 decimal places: 5.53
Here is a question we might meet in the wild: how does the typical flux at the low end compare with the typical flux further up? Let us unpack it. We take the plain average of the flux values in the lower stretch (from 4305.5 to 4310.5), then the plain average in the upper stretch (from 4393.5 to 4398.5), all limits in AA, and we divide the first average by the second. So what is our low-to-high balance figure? 0.92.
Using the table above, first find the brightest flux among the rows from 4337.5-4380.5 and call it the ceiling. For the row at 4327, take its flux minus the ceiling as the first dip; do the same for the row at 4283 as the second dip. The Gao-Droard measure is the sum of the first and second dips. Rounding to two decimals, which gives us -6.07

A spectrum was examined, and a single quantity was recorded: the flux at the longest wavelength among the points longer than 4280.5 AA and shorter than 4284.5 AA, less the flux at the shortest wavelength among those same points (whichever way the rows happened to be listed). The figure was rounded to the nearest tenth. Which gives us -0.8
